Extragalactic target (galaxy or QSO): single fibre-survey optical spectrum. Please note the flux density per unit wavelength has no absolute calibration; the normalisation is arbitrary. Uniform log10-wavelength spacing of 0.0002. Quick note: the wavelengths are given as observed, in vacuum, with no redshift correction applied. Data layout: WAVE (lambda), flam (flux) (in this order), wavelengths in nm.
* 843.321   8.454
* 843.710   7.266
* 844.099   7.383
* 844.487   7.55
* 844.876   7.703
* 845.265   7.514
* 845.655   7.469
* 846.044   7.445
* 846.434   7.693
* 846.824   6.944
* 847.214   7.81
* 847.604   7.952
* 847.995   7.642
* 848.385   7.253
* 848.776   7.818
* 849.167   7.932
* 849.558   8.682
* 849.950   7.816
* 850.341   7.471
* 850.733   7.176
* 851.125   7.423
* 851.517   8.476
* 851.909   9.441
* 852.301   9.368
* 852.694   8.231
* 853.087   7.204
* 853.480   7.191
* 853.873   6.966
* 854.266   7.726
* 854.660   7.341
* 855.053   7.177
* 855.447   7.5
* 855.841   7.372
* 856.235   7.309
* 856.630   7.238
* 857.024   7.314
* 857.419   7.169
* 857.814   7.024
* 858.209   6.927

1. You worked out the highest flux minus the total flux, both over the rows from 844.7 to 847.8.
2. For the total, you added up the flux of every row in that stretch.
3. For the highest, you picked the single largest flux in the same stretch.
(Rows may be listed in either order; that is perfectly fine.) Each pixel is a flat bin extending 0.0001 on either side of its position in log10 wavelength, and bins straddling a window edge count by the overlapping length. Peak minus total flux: -52.6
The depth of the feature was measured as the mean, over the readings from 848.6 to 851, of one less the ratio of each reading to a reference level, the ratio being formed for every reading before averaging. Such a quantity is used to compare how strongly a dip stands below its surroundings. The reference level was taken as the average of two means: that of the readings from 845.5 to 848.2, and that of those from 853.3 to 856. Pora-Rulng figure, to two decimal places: -0.05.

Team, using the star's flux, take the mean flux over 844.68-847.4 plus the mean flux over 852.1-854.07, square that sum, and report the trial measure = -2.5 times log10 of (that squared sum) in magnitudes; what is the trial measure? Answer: -5.92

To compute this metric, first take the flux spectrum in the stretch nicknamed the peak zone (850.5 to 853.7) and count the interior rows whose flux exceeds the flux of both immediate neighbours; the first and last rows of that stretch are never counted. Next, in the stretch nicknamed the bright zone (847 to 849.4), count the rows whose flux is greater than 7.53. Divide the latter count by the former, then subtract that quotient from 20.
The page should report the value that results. 15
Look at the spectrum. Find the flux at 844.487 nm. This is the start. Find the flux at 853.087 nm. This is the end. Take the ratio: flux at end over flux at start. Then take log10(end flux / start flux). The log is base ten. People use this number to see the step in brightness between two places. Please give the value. -0.020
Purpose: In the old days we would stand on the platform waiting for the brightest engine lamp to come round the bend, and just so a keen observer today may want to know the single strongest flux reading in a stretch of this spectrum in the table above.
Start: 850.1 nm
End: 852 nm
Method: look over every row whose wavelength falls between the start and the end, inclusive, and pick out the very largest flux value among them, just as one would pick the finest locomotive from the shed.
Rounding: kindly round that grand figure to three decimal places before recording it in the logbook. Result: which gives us 9.441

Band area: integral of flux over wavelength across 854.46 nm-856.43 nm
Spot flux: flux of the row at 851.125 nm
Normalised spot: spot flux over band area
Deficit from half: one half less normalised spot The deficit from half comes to -0.013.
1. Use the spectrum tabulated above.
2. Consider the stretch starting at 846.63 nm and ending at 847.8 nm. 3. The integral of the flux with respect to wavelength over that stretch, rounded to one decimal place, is 8.9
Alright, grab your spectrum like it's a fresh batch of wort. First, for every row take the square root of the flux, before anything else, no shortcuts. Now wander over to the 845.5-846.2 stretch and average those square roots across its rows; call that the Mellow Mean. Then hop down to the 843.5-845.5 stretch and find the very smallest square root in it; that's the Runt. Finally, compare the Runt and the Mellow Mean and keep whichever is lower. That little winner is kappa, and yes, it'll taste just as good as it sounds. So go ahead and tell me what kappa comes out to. 2.70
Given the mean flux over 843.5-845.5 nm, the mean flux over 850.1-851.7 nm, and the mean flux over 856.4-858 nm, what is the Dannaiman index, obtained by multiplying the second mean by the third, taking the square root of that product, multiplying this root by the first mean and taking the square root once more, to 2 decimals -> 7.45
